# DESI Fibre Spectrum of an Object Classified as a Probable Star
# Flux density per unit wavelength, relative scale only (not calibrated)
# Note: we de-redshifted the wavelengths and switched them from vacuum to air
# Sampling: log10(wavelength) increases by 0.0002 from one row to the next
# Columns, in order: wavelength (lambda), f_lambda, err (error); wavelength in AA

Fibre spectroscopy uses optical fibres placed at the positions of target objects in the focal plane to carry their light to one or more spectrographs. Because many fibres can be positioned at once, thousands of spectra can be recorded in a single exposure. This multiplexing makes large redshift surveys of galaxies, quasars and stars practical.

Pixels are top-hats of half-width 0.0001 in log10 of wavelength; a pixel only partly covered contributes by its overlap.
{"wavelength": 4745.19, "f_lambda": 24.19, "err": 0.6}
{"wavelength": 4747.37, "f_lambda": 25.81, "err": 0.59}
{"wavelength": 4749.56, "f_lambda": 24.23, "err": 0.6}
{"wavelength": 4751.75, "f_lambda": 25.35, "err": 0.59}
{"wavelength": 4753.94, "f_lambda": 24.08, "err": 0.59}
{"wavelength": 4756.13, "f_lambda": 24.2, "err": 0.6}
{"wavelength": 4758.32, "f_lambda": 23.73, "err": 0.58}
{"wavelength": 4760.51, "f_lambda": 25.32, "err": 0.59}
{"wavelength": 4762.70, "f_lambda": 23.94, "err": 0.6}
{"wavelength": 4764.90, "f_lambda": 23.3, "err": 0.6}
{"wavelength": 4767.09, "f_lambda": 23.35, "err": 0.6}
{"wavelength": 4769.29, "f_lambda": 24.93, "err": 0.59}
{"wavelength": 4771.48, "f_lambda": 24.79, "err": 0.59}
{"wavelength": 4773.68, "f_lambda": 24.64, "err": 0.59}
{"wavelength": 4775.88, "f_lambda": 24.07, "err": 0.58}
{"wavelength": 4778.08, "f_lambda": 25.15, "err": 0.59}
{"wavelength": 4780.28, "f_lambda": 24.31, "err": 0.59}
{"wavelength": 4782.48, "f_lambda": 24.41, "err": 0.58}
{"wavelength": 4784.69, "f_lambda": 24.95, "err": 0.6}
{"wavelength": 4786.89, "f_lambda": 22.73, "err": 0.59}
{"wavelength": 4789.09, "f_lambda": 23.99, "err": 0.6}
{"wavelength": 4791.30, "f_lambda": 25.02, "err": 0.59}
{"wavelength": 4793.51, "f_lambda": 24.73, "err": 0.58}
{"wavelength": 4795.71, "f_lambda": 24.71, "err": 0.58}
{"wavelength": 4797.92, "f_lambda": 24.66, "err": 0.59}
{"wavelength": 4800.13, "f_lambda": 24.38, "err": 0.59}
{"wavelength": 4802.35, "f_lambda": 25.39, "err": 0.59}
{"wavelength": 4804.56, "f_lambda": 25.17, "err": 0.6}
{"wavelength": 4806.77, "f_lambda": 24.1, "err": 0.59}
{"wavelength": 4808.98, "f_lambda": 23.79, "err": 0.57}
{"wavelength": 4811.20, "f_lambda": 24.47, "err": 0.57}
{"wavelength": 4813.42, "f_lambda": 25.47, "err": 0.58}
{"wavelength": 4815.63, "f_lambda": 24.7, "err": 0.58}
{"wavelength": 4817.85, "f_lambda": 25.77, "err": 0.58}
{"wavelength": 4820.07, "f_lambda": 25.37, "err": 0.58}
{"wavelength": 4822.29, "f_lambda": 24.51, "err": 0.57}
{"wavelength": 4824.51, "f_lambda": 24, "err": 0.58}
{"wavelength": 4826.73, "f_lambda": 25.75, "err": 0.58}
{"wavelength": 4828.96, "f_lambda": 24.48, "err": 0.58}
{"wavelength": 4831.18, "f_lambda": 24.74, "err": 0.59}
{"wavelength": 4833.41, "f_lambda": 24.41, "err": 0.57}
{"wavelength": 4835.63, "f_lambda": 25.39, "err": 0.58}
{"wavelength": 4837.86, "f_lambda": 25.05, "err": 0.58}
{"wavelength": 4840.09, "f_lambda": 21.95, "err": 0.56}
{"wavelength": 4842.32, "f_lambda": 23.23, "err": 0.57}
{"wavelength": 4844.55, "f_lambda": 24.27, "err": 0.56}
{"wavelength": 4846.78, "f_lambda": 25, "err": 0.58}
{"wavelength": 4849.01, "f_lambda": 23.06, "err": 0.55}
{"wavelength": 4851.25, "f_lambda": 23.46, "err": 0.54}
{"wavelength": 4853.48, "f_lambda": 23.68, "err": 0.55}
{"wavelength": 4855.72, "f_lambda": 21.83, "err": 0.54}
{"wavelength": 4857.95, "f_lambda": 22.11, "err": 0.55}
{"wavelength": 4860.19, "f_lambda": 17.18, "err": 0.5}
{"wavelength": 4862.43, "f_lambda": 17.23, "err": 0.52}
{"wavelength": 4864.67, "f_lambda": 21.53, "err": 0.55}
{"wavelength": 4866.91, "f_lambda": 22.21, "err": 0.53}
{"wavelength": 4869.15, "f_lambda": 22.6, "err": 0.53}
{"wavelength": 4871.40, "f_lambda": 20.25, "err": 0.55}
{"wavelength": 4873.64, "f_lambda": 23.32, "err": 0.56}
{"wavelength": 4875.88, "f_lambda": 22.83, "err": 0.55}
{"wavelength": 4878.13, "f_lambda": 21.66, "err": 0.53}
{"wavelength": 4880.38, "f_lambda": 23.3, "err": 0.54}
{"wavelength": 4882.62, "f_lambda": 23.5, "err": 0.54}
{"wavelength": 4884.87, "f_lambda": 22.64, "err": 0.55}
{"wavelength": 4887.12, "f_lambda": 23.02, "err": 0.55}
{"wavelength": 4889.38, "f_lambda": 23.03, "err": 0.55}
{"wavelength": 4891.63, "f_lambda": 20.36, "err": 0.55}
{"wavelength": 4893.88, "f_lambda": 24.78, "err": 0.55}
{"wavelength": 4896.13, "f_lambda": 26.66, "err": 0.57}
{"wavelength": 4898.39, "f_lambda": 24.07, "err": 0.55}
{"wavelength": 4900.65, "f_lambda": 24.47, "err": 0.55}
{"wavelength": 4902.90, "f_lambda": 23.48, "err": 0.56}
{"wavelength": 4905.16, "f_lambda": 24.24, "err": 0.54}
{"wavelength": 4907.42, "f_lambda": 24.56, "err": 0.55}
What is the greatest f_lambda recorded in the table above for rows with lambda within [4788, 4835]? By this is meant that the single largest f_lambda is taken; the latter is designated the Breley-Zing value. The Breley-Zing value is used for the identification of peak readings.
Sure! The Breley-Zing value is 25.77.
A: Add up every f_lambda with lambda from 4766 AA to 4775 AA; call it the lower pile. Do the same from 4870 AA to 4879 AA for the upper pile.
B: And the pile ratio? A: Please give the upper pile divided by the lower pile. 0.90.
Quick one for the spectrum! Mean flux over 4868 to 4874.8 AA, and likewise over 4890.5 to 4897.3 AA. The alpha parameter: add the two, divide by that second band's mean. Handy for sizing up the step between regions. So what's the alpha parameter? 1.92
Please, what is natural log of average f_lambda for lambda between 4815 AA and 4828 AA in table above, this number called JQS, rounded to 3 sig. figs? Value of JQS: 3.22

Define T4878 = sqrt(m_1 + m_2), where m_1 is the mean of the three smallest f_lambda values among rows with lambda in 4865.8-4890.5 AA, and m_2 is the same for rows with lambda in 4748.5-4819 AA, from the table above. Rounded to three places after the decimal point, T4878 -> 6.671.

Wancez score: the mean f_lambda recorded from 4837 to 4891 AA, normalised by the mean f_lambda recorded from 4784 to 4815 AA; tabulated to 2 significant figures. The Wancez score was 0.91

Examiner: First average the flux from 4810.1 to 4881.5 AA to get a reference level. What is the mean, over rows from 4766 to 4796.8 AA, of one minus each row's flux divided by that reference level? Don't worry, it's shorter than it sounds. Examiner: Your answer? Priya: -0.05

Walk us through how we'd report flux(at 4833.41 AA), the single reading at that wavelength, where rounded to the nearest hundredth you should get 24.41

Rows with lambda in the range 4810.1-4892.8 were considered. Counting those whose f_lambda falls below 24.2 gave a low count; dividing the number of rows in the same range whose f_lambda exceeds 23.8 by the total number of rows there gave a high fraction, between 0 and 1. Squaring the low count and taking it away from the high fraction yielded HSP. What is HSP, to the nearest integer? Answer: -529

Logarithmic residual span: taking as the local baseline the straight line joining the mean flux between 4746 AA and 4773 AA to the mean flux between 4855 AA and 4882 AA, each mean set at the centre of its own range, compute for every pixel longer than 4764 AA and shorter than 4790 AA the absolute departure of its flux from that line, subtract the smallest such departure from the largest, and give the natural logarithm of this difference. 0.13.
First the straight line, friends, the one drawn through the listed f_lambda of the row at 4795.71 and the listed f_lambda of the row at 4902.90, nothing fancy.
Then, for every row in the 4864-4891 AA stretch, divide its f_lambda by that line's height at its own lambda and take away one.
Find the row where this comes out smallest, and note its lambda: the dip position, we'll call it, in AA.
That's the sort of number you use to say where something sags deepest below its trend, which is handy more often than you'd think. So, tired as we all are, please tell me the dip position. 4871.40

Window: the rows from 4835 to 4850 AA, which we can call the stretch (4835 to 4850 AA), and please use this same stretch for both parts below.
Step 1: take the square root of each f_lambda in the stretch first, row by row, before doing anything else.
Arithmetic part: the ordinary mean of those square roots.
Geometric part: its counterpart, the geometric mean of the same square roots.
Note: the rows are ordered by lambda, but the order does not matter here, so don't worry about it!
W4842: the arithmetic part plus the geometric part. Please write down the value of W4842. 9.79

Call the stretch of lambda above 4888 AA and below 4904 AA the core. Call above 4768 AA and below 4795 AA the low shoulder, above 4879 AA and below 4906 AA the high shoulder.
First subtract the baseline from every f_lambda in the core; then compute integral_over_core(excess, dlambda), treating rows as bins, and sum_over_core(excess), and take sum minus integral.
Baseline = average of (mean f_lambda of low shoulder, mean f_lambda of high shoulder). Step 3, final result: 2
